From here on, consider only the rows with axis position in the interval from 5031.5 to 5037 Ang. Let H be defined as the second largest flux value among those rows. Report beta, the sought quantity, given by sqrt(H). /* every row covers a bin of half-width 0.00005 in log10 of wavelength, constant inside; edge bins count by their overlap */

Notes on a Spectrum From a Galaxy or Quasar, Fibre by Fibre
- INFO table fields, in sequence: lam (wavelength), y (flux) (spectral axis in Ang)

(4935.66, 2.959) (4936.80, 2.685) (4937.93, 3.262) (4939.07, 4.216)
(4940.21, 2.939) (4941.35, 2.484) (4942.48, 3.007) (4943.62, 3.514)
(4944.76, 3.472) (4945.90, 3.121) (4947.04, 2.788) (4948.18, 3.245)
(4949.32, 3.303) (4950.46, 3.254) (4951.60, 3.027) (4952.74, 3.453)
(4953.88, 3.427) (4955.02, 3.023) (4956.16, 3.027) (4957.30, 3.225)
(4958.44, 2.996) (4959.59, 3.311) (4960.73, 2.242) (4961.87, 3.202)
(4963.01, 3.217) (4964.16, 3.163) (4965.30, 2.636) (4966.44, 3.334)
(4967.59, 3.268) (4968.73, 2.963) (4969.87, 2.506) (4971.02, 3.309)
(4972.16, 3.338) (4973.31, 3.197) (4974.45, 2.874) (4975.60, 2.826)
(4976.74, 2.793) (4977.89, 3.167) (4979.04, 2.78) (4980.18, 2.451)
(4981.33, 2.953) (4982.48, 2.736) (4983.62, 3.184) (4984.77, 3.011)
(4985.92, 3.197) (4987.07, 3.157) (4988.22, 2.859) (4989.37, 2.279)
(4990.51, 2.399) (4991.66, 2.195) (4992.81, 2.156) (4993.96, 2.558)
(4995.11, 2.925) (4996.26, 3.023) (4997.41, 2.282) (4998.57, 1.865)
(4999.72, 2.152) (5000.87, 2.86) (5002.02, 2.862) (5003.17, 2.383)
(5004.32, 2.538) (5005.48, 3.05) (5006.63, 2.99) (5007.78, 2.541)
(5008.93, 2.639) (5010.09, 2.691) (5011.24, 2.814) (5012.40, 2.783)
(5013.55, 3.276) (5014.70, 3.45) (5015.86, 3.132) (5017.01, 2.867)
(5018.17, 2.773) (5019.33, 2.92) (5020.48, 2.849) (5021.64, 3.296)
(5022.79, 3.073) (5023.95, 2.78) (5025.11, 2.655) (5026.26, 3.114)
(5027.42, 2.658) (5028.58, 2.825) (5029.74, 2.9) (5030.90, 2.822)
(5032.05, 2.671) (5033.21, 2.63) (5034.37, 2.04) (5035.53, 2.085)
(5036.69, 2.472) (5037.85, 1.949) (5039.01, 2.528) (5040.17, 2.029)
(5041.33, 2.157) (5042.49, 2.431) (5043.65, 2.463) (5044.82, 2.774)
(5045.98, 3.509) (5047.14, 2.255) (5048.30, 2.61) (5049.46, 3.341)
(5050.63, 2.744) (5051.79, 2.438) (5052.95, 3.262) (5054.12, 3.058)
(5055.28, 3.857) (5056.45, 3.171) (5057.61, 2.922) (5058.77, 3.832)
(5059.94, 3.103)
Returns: 1.62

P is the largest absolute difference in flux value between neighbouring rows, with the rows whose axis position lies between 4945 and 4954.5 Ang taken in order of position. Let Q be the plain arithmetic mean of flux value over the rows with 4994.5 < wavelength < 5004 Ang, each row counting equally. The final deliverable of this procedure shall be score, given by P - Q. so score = -2.1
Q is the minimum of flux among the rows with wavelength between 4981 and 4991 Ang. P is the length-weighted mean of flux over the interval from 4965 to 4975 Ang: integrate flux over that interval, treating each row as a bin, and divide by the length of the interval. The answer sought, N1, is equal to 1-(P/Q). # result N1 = -0.34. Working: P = 3.06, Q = 2.279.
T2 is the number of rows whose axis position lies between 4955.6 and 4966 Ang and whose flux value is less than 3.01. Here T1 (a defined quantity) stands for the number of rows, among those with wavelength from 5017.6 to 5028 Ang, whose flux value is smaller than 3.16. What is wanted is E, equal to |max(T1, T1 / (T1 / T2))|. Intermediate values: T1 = 8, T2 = 3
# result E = 8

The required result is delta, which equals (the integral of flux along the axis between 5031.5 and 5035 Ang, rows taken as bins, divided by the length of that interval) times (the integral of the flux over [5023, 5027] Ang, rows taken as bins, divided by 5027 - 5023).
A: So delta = 7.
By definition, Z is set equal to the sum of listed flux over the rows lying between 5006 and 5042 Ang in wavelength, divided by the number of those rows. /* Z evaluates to 2.72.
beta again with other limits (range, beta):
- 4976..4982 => 1.72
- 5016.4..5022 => 1.71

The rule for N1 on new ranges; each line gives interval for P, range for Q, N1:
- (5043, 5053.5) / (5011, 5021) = -0.02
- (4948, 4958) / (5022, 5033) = -0.21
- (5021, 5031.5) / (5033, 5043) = -0.49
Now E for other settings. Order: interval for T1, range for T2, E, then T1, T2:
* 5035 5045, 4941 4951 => 9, 9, 3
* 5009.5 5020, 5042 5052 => 7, 7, 7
